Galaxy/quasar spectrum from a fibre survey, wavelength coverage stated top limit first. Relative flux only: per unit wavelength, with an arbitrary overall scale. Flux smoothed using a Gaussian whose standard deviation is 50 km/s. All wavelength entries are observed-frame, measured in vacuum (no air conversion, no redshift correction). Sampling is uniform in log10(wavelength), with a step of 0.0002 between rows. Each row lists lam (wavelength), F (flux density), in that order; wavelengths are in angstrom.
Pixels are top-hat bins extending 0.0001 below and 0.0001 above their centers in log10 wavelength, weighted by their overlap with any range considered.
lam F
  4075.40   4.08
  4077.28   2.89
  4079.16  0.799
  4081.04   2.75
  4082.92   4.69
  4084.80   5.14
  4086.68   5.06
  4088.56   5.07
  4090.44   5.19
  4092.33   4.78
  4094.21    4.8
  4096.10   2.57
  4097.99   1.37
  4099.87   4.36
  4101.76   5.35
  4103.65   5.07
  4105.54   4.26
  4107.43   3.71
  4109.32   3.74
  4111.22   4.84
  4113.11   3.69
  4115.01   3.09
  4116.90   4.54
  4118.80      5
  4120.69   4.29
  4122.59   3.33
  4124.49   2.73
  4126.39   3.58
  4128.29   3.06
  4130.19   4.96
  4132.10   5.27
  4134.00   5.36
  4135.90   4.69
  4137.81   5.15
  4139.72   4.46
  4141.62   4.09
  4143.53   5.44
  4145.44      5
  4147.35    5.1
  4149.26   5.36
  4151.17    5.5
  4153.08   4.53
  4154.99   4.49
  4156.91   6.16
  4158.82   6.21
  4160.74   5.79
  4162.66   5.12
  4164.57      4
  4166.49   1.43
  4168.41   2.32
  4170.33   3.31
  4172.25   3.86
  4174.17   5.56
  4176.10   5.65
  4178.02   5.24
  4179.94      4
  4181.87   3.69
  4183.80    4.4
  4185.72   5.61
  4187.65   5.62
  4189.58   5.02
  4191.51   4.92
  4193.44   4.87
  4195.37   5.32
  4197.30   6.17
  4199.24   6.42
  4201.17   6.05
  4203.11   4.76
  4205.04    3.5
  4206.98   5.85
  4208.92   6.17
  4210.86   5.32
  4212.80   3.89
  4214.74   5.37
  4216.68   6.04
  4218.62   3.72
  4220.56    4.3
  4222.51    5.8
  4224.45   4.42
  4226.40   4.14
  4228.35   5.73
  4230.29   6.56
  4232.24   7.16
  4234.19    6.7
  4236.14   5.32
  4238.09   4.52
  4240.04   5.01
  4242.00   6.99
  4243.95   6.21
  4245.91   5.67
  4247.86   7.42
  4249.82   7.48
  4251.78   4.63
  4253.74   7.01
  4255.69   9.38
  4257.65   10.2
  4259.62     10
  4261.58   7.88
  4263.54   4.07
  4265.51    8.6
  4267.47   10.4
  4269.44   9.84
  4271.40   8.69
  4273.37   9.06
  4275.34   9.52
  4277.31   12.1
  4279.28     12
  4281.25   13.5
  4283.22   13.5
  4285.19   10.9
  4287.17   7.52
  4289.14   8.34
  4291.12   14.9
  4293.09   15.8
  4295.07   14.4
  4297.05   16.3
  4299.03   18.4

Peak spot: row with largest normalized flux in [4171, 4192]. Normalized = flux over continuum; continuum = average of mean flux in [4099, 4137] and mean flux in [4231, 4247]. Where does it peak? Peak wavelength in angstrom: 4176.10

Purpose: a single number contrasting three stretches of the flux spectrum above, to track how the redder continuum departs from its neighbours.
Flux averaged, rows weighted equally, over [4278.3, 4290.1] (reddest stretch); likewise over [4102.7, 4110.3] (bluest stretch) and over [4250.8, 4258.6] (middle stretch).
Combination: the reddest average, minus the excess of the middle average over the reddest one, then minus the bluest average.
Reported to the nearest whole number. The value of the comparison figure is 10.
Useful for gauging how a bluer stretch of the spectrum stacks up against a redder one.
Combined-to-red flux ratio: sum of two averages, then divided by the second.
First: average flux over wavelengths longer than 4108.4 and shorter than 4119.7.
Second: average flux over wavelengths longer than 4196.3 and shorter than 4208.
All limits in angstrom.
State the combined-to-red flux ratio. 1.76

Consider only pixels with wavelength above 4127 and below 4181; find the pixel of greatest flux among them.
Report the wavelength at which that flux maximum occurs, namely 4158.82 angstrom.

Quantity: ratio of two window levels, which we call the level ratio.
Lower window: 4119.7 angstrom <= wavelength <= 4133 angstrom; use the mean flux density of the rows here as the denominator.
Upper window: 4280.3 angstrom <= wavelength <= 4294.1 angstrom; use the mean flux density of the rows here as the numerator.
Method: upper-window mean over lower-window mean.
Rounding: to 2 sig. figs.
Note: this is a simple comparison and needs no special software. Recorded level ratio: 3.1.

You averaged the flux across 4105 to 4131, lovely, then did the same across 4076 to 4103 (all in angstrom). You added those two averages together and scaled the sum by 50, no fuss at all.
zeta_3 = 392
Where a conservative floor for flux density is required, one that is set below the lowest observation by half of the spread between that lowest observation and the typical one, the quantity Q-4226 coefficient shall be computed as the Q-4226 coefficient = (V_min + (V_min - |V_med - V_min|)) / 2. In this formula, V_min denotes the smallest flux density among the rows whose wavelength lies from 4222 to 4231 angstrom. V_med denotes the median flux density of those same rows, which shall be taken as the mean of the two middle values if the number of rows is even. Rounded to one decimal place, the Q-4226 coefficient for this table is 3.3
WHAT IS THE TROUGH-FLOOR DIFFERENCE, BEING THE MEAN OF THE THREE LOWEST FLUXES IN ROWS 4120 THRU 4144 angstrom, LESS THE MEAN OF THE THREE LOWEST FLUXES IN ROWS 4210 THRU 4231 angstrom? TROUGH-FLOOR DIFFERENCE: -0.88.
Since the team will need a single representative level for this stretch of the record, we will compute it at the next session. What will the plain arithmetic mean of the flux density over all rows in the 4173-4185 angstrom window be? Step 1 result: 4.8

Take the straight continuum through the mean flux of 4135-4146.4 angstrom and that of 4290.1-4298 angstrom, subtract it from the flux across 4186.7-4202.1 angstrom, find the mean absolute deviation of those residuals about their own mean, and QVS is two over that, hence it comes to 5.2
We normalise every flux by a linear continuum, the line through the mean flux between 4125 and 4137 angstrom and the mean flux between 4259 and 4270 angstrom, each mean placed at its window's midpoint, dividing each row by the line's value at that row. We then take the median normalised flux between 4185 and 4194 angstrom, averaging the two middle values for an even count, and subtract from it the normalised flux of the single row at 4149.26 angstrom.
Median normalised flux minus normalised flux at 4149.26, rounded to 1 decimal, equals -0.3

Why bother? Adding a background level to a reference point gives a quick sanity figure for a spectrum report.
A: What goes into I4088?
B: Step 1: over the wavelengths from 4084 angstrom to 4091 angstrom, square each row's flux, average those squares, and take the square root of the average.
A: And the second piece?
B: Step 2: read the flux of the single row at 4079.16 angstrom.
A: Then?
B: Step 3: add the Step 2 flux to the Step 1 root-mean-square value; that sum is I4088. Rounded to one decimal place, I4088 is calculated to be 5.9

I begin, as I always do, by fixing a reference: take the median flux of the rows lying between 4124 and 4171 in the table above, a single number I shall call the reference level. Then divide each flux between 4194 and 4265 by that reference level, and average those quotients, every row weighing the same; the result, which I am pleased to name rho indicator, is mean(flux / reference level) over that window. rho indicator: 1.21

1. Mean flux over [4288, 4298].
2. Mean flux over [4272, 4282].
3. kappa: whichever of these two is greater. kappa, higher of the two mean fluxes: 14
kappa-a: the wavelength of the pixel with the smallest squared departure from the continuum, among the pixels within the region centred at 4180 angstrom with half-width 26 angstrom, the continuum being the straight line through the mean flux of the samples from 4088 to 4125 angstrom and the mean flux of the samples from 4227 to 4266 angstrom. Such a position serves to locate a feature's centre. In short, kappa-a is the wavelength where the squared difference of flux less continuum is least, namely 4185.72 angstrom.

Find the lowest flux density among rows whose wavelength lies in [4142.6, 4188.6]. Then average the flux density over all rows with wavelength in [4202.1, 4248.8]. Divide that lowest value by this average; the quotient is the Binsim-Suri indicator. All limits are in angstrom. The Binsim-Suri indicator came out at 0.26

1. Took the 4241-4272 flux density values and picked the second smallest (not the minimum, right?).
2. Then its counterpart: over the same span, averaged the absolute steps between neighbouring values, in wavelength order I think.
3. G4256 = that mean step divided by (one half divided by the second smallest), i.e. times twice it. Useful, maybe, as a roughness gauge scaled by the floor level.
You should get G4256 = 16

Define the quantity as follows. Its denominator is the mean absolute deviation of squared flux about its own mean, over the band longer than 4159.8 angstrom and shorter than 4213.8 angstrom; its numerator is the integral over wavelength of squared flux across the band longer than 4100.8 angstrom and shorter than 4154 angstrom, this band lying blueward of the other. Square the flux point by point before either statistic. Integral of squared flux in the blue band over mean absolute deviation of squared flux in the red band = 129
